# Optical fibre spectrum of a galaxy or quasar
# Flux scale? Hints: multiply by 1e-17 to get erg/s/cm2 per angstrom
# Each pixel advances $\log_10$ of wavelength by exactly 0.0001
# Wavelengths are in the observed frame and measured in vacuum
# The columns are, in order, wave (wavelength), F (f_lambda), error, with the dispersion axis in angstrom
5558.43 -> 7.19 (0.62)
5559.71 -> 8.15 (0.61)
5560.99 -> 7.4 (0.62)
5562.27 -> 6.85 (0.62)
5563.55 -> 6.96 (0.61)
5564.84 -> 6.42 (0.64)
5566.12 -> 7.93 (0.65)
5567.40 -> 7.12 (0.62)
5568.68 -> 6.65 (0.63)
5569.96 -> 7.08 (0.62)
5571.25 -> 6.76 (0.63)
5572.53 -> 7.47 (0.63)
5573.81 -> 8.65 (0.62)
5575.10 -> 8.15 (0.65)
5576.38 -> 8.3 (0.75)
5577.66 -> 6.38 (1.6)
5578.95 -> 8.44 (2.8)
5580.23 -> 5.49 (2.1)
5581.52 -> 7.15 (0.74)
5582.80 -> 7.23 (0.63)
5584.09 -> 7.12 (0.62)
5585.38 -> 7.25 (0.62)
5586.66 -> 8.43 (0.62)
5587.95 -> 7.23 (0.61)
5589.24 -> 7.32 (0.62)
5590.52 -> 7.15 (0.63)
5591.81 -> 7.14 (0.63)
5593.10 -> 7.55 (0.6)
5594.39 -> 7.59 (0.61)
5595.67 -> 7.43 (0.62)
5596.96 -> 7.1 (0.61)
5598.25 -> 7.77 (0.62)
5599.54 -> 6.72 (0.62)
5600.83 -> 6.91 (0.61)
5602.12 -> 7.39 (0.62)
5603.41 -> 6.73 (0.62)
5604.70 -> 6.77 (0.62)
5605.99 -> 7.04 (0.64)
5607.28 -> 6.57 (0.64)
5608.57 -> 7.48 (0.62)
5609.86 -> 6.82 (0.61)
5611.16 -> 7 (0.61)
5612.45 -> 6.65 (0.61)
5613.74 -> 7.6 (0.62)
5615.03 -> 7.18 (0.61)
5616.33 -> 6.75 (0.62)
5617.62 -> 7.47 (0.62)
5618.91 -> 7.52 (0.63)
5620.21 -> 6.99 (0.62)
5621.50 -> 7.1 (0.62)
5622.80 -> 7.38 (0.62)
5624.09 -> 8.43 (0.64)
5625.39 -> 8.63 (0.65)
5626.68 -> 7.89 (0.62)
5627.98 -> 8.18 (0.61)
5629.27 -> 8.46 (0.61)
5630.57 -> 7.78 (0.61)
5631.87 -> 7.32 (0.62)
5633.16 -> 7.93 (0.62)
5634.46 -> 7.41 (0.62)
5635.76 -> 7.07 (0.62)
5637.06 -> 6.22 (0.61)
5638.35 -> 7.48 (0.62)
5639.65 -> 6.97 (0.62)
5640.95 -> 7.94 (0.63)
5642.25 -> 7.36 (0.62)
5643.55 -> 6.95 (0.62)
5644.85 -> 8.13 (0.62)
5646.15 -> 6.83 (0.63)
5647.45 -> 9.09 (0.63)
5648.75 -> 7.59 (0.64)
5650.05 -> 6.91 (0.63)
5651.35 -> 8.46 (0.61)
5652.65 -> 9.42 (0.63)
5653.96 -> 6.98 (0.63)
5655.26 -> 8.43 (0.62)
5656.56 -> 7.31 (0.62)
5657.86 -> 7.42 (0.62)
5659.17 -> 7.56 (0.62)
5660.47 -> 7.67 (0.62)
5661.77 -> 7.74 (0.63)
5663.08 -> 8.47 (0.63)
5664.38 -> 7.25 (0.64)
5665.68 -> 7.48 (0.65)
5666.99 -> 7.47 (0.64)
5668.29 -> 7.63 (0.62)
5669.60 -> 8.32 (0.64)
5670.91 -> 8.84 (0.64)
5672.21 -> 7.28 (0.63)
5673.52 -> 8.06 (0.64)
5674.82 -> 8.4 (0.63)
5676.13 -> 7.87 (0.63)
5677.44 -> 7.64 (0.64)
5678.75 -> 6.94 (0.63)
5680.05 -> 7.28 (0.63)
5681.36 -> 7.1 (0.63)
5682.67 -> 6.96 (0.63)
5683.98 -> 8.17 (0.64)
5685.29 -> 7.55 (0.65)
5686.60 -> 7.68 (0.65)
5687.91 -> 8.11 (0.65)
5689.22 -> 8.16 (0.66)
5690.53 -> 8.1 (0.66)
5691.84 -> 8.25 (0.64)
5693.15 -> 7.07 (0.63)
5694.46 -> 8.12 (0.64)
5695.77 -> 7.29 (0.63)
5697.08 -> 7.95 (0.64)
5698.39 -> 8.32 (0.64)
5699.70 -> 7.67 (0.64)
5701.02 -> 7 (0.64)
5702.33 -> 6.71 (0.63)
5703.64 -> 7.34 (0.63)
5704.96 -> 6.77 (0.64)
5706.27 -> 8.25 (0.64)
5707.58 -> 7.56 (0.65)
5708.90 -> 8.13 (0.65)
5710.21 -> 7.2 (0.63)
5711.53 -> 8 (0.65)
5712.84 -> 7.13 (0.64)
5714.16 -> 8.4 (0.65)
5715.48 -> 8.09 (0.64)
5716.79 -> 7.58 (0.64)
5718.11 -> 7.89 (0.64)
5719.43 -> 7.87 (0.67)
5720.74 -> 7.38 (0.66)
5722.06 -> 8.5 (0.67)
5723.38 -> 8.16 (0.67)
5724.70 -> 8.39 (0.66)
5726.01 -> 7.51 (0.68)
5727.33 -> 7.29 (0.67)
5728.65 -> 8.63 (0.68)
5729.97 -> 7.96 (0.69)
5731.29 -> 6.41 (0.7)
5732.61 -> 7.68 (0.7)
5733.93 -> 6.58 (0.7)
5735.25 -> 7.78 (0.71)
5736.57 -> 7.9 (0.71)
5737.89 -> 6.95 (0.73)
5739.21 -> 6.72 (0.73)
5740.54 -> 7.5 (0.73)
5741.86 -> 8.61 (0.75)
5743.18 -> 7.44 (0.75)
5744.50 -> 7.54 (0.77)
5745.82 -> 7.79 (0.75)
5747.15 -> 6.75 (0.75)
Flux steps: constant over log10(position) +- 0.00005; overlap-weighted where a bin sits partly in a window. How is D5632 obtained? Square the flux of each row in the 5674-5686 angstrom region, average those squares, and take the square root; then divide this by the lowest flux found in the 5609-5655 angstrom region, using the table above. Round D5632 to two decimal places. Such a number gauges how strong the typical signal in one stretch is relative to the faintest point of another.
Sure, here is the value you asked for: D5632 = 1.22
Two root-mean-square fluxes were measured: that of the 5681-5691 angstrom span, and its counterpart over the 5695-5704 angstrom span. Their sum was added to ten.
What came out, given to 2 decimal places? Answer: 25.23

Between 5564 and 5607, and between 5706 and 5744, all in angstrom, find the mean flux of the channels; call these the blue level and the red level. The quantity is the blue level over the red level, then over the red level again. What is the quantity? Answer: 0.122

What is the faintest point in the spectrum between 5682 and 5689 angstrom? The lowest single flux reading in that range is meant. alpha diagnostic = 6.96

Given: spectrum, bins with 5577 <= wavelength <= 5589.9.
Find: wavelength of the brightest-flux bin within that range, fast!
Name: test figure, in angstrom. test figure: 5578.95 angstrom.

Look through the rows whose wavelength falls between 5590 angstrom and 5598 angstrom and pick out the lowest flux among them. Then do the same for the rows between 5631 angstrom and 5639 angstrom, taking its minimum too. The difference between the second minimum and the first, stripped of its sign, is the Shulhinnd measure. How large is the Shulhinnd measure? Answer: 0.9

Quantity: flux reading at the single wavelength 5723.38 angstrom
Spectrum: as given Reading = 8.16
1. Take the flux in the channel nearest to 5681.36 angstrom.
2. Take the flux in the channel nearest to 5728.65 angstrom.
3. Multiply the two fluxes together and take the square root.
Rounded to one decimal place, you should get 7.8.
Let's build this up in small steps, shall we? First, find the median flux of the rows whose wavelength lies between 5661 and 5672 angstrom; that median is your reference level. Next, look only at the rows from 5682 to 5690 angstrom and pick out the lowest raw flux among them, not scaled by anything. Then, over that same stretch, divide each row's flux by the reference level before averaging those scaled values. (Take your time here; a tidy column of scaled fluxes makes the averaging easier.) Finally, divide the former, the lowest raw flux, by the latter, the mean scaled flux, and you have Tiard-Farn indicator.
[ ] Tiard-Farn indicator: 6.88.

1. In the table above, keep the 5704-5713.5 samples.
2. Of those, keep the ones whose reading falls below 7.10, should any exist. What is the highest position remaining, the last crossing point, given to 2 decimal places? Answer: 5704.96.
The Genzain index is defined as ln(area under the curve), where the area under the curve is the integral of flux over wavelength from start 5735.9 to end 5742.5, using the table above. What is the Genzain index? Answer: 3.91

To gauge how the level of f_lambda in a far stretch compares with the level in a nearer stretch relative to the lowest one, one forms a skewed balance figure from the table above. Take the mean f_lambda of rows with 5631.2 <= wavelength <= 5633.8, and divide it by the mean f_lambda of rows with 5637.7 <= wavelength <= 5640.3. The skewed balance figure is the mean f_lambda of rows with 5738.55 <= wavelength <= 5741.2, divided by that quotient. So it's 6.7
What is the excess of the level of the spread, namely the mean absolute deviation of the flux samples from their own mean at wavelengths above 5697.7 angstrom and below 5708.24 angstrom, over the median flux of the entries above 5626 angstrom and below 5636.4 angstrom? -7.3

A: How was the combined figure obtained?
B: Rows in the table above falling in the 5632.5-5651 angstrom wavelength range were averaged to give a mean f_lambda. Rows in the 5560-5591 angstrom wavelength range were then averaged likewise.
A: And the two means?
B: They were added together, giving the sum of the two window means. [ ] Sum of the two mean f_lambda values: 14.7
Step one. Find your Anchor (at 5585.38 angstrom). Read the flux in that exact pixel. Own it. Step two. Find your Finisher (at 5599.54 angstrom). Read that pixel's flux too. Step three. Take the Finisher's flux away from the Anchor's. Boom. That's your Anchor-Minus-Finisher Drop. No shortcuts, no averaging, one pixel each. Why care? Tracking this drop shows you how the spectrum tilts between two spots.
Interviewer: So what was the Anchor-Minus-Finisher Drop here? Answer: 0.5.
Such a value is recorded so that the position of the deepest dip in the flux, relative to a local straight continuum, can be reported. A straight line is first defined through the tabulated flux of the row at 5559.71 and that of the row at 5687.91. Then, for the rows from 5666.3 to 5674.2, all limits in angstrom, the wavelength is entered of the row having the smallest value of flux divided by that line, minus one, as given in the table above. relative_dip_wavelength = 5672.21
